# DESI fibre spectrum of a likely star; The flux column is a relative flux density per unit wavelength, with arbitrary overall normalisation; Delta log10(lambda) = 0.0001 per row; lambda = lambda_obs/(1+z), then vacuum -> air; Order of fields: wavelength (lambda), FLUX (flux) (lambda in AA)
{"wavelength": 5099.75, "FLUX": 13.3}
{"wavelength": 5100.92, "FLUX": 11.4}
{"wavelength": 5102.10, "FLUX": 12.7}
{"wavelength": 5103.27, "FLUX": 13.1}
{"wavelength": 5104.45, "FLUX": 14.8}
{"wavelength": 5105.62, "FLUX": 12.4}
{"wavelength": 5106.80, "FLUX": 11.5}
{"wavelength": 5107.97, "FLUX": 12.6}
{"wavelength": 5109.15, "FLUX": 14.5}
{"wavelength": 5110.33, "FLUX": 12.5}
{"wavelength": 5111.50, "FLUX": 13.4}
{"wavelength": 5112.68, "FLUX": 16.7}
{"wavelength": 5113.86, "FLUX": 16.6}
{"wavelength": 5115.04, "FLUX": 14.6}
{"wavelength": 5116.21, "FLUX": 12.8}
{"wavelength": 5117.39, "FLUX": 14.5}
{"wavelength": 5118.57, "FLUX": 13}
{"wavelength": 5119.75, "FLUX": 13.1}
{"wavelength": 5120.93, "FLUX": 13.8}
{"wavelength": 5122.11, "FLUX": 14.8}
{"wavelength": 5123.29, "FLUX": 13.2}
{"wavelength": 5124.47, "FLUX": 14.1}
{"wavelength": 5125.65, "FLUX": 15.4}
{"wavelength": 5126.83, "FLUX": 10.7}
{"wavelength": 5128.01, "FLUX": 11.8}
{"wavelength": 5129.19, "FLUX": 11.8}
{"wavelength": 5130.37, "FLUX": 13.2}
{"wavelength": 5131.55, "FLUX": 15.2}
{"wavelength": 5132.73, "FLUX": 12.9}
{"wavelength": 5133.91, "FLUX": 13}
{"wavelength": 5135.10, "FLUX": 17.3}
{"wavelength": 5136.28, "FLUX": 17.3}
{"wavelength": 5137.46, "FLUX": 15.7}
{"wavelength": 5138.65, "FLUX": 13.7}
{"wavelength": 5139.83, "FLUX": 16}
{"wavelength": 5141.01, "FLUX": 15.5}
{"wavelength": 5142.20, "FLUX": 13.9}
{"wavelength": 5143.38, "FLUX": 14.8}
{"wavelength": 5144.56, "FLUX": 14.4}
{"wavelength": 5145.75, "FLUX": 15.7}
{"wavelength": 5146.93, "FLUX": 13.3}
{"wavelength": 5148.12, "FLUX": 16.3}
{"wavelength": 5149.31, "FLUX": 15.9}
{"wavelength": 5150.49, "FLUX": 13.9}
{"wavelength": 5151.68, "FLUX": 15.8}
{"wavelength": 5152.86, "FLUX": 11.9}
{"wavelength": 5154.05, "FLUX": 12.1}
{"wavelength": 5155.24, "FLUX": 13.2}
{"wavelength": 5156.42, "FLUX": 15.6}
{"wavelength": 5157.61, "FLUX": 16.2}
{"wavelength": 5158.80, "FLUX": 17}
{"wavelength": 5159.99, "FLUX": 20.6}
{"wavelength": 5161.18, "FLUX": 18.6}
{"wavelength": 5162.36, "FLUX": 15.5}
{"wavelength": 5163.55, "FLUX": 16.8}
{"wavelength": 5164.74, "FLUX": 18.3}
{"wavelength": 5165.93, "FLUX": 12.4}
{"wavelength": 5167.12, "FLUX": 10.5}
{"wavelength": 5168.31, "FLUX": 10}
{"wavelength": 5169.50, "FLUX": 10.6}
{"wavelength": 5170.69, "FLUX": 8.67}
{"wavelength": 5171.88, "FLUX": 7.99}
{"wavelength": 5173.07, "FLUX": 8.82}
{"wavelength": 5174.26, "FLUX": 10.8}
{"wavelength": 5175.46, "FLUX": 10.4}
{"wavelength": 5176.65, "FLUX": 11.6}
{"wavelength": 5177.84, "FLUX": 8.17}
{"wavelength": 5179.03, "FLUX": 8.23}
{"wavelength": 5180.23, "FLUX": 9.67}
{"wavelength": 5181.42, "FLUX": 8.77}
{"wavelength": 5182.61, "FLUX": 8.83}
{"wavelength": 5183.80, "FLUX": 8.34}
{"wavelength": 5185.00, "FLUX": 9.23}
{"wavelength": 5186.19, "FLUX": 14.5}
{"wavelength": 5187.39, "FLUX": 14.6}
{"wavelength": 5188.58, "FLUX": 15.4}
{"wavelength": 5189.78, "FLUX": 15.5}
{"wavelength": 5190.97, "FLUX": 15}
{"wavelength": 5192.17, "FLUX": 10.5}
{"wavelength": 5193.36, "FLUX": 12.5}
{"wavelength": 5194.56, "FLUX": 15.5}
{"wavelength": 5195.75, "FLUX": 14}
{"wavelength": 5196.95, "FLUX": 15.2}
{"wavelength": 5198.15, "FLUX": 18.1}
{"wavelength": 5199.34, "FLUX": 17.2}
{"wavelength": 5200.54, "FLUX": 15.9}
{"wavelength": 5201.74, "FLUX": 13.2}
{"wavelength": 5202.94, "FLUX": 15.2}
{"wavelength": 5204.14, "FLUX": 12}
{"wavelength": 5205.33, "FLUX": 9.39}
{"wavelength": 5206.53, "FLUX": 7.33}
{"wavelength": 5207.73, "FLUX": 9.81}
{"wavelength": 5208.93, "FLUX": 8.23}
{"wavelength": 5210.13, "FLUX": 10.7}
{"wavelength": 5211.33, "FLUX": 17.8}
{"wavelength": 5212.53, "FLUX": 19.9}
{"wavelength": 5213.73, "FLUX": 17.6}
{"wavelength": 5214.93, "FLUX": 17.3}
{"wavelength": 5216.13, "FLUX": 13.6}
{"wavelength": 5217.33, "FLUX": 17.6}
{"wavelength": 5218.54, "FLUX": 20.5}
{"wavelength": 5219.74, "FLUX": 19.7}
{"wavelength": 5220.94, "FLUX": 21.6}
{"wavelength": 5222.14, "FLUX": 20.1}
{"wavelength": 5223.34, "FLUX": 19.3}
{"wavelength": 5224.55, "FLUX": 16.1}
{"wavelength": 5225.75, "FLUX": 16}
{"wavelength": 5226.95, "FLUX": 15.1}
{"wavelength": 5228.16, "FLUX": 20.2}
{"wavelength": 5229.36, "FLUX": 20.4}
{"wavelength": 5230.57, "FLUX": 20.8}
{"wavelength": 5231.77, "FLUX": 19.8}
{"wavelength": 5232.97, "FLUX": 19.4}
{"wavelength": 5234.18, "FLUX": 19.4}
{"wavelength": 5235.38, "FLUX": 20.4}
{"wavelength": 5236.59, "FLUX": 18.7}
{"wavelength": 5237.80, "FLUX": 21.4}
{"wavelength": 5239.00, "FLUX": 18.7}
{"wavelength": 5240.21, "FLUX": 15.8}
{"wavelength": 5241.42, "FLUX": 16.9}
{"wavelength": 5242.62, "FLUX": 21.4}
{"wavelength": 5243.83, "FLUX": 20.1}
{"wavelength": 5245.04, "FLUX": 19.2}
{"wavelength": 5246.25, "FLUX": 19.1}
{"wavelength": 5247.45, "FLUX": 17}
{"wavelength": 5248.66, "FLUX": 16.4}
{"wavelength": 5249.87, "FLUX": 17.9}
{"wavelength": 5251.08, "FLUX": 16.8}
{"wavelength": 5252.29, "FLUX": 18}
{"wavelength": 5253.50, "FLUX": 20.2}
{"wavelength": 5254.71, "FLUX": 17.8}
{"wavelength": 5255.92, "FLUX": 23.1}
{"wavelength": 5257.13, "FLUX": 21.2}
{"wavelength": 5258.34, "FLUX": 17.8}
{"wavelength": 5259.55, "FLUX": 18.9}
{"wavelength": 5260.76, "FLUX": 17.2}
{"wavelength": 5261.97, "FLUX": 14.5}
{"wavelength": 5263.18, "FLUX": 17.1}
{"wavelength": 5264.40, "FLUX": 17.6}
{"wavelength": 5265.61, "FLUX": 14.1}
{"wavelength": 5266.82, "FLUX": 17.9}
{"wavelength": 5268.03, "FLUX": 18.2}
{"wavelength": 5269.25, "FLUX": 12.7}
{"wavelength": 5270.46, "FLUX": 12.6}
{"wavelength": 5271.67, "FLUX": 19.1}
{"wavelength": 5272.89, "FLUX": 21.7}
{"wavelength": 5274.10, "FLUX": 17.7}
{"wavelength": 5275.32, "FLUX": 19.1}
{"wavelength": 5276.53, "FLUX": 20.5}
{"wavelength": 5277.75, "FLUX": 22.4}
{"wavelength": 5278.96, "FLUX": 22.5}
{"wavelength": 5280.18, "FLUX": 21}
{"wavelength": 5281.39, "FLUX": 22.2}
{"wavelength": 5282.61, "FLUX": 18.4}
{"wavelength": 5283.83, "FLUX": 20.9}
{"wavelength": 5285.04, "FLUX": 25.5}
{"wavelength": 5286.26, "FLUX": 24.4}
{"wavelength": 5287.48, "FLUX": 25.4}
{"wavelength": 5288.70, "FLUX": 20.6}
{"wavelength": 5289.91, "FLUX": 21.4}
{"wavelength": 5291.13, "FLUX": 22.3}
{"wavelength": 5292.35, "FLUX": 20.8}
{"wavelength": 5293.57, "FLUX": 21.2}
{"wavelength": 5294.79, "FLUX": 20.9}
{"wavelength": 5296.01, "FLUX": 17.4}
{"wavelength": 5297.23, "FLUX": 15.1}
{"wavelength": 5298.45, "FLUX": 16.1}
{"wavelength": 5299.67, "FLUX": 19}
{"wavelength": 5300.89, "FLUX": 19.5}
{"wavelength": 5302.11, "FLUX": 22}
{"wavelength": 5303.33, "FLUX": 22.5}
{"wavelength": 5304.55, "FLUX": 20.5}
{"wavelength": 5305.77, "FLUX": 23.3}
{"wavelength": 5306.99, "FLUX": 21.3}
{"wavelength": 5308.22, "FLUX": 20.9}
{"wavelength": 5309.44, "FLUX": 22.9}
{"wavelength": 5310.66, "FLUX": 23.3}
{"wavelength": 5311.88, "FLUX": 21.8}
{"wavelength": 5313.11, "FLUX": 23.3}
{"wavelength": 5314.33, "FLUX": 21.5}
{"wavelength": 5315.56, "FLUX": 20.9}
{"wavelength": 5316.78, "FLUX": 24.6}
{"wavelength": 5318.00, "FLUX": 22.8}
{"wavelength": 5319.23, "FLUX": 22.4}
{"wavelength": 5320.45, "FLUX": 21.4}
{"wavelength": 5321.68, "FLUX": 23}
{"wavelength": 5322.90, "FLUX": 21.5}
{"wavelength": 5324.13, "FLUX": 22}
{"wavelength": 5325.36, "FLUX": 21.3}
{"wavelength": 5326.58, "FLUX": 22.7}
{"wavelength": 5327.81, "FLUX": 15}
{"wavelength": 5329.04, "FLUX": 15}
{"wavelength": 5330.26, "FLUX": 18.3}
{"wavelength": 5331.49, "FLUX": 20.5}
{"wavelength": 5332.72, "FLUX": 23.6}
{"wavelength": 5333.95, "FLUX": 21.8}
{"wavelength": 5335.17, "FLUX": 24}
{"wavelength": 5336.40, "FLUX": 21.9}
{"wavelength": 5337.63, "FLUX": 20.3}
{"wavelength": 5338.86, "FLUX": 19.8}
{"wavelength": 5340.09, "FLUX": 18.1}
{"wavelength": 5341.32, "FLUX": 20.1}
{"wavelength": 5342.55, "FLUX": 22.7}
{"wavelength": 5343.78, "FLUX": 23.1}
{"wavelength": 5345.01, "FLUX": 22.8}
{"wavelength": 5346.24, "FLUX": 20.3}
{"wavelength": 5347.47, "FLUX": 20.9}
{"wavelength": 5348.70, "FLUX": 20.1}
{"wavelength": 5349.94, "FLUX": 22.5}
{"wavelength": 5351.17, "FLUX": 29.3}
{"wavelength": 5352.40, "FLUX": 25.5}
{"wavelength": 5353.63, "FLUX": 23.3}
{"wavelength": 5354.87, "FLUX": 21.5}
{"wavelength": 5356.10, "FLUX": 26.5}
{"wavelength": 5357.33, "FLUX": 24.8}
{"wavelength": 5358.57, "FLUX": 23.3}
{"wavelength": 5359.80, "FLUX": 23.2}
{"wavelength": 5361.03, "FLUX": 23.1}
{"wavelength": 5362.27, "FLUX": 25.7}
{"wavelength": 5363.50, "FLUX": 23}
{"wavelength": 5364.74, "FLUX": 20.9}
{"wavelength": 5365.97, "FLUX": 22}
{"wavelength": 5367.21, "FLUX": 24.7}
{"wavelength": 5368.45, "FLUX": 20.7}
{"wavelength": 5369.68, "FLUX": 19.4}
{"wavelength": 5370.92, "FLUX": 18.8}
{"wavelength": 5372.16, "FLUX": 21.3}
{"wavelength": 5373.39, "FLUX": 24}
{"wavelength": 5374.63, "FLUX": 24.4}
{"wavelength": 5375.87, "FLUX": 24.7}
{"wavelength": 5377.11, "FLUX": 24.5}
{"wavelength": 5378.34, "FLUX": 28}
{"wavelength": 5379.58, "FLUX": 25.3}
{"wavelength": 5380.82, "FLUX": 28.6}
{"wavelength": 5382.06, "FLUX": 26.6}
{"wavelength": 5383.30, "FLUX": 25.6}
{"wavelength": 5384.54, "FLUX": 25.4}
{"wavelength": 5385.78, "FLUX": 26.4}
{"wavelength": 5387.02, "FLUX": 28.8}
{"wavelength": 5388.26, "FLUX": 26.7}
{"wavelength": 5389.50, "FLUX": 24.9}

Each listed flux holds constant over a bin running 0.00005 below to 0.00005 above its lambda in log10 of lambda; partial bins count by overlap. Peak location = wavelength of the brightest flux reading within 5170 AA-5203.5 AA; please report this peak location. 5198.15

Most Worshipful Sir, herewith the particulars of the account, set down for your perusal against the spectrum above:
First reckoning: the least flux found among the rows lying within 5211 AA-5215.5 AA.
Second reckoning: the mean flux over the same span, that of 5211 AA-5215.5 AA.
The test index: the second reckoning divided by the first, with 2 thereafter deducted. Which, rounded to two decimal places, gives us -0.95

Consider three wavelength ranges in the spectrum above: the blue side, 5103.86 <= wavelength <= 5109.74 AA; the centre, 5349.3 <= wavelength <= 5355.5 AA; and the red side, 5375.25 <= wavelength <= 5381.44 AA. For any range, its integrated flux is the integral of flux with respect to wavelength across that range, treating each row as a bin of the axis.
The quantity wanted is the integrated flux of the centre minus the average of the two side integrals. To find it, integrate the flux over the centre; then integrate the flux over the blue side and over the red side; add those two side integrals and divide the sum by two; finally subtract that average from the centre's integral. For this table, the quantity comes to 31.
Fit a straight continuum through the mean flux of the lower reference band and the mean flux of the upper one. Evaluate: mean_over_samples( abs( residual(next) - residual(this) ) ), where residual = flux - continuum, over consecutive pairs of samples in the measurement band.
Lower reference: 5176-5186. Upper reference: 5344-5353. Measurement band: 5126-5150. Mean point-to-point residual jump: 1.46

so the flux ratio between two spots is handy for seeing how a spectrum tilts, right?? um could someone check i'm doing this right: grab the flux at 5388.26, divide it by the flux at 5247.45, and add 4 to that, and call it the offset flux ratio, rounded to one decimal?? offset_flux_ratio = 5.6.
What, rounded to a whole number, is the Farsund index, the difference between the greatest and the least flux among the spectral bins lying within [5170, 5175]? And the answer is 3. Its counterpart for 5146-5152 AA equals 3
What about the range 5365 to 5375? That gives 6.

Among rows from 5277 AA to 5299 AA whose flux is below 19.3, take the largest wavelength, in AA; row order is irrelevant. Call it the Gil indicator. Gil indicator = 5298.45 AA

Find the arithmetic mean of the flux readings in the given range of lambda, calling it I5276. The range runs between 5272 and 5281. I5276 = 21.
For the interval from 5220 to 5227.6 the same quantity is 18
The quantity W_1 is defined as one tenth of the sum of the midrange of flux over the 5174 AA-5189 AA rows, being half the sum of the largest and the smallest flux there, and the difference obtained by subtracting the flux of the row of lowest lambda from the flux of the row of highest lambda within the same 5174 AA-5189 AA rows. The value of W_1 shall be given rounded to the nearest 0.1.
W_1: 1.6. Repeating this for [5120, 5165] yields 2.0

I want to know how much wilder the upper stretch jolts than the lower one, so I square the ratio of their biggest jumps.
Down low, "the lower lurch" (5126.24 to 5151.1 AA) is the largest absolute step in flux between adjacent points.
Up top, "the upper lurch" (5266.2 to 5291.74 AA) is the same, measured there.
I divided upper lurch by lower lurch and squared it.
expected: 2.29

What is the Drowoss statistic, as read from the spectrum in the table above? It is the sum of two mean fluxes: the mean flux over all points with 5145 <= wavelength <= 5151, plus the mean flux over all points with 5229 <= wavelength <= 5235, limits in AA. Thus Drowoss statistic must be 35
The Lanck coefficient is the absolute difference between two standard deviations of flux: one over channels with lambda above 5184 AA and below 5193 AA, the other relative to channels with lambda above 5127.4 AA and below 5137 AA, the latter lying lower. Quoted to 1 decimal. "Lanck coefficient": 0.3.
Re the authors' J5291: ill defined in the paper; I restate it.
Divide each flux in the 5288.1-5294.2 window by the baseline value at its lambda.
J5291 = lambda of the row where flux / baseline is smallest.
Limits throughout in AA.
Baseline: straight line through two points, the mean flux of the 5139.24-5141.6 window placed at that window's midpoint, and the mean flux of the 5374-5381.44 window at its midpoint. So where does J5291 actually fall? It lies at 5288.70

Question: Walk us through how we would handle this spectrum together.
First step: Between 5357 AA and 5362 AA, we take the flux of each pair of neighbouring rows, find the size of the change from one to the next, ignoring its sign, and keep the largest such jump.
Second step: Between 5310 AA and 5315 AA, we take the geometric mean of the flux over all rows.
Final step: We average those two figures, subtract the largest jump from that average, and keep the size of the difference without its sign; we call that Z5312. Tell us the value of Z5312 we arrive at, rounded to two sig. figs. 10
